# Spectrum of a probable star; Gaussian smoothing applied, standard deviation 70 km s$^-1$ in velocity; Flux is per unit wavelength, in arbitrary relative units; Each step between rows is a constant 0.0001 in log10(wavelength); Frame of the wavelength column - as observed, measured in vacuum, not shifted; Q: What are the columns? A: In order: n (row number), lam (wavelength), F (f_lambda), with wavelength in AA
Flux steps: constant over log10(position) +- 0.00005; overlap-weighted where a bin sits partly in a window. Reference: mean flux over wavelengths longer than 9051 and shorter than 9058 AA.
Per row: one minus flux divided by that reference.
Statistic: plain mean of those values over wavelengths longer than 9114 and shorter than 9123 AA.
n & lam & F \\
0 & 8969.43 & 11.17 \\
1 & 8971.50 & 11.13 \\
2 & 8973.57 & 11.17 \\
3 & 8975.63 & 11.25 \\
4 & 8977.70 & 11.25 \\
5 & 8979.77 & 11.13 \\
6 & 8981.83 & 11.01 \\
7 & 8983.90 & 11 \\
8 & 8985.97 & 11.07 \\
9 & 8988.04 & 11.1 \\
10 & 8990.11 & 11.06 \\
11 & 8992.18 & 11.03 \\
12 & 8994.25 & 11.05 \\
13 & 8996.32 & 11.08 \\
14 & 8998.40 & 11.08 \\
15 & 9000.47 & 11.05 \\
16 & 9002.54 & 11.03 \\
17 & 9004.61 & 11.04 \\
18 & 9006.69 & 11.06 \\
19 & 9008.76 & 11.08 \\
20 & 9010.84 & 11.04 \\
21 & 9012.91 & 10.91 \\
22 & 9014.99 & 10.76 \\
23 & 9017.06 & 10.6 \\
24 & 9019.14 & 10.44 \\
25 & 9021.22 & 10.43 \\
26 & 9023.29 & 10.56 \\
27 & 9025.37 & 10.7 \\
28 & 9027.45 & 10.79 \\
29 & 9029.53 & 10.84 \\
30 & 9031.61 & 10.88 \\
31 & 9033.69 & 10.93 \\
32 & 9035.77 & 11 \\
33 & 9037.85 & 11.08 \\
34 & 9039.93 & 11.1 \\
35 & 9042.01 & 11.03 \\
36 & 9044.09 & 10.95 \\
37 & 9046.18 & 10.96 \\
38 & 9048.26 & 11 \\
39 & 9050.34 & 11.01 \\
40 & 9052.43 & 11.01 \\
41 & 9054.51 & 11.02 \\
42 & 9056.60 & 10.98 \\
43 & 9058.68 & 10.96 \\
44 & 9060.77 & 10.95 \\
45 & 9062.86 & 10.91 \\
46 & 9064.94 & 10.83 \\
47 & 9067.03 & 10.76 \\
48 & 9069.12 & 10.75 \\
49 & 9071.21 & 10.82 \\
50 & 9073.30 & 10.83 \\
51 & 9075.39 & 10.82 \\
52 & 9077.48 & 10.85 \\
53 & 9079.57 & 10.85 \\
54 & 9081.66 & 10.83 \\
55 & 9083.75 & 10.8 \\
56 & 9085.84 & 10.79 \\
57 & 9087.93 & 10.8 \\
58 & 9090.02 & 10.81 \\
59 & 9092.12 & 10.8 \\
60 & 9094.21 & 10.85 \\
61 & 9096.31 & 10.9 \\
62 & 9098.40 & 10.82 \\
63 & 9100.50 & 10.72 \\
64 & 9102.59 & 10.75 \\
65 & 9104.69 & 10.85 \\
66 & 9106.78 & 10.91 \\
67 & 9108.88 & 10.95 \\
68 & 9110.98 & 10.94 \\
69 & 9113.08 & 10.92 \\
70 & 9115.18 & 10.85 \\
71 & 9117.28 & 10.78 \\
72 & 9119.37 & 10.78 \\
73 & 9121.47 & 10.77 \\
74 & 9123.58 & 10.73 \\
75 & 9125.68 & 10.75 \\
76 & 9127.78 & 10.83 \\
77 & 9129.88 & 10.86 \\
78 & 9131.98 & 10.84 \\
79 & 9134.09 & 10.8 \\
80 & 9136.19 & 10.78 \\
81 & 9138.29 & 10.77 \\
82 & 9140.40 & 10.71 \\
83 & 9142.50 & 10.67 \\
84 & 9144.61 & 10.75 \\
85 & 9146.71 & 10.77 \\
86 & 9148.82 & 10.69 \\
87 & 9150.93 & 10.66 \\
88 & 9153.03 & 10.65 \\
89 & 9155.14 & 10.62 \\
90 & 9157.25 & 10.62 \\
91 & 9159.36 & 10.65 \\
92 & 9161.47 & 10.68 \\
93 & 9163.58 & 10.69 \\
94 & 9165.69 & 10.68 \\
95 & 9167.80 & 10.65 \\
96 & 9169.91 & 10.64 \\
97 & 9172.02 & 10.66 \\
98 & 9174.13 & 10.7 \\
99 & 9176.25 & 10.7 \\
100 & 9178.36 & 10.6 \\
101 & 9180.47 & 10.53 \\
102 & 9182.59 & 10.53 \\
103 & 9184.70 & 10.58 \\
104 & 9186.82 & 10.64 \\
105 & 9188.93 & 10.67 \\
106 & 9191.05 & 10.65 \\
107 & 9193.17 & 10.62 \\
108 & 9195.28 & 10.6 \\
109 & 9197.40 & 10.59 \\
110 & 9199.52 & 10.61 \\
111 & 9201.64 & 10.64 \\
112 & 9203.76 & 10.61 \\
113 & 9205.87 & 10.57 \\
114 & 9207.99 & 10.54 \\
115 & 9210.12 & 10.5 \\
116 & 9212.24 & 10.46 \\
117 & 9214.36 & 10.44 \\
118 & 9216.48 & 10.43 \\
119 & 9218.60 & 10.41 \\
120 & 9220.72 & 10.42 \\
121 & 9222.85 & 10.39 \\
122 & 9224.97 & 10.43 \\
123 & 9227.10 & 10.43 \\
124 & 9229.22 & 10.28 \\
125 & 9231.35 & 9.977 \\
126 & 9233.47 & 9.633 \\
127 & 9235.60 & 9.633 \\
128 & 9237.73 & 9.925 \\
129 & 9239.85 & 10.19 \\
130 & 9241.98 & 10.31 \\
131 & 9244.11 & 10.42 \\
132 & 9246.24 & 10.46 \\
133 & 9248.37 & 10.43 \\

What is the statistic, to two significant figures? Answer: 0.019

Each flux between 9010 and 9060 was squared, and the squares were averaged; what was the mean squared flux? 118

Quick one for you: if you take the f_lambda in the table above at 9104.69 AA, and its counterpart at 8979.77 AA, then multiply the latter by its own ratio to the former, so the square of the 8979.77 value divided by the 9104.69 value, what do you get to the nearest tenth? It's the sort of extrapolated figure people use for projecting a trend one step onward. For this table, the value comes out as 11.4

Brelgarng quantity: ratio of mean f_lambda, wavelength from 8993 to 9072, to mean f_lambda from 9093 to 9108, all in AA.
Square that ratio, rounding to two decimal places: 1.01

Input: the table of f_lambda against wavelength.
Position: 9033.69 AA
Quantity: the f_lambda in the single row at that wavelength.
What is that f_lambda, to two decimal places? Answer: 10.93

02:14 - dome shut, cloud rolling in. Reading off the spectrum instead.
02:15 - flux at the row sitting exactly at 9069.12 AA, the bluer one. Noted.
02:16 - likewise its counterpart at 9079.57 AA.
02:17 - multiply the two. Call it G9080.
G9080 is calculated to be 117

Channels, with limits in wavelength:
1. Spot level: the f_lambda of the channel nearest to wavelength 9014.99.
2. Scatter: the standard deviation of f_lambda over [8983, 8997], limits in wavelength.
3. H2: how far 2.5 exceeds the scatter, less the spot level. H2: -8.29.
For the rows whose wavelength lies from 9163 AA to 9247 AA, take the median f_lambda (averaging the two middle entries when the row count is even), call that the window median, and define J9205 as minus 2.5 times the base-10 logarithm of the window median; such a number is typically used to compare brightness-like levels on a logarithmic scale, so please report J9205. -2.56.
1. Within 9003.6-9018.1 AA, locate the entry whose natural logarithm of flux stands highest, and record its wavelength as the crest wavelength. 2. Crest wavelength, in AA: 9008.76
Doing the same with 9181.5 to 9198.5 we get 9188.93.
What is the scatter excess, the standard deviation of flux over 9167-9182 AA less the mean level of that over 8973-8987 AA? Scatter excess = -11.07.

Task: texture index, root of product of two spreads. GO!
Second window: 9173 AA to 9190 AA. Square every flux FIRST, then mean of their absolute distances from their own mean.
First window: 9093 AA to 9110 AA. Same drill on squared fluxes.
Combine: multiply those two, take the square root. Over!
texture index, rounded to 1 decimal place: 1.3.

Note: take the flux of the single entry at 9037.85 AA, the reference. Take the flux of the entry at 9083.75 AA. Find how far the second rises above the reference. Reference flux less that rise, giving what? 11.4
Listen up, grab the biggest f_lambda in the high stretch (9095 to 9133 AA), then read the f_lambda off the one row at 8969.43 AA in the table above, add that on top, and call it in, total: 22.1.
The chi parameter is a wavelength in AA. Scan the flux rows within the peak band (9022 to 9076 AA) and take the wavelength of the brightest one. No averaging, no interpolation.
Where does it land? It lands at 9039.93 AA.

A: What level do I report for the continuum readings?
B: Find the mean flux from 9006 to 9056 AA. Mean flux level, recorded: 10.88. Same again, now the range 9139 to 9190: 10.66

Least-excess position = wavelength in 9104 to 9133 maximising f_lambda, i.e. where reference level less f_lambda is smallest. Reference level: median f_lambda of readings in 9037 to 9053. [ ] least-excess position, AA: 9108.88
